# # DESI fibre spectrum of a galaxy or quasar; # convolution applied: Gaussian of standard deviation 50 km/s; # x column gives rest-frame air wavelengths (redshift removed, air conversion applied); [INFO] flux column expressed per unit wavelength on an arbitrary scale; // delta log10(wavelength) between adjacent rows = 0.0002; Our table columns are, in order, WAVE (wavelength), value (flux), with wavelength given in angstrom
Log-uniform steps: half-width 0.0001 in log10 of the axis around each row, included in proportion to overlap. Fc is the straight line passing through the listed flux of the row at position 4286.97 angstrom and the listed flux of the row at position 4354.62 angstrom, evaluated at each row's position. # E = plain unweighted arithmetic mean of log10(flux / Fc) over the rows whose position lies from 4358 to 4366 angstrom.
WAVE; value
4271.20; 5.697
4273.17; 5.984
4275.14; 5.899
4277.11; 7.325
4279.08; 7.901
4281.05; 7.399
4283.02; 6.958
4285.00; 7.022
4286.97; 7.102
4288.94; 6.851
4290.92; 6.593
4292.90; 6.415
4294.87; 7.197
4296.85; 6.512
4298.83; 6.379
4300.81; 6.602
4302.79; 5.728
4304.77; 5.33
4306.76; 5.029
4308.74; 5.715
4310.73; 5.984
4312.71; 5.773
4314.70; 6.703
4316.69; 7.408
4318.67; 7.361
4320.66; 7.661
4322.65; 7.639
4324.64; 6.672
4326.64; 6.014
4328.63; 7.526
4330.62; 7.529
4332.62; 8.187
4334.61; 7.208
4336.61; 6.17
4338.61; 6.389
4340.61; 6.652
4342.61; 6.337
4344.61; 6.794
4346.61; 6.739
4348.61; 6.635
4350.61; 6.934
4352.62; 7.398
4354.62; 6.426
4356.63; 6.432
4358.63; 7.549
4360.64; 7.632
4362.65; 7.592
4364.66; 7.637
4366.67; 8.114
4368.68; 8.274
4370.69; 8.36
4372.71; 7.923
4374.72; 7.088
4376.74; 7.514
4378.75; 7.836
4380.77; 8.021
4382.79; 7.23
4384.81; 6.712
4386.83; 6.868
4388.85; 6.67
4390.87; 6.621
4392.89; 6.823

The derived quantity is 0.08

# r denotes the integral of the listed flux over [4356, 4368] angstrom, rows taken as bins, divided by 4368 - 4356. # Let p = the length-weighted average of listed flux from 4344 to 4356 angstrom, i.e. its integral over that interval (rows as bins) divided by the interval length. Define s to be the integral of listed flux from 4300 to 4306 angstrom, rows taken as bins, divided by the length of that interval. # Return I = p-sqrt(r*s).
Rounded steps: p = 6.8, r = 7.55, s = 5.83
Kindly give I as 0.2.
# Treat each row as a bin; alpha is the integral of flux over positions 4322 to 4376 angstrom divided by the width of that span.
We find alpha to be 7.2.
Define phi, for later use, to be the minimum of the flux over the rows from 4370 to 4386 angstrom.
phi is 6.712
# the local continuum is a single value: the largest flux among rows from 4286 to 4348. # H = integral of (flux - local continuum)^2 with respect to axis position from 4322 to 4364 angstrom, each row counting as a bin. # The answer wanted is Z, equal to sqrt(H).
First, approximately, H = 76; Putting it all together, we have 8.7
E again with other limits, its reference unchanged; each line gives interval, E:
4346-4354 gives 0.03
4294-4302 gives -0.02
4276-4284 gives 0.01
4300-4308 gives -0.09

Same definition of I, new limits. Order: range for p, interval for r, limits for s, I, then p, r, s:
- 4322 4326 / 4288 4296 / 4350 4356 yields 0.2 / 7.0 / 6.76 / 6.88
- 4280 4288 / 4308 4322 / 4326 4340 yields 0.3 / 7.1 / 6.70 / 7.02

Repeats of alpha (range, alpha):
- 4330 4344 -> 6.9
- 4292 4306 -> 6.3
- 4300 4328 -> 6.4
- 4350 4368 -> 7.3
